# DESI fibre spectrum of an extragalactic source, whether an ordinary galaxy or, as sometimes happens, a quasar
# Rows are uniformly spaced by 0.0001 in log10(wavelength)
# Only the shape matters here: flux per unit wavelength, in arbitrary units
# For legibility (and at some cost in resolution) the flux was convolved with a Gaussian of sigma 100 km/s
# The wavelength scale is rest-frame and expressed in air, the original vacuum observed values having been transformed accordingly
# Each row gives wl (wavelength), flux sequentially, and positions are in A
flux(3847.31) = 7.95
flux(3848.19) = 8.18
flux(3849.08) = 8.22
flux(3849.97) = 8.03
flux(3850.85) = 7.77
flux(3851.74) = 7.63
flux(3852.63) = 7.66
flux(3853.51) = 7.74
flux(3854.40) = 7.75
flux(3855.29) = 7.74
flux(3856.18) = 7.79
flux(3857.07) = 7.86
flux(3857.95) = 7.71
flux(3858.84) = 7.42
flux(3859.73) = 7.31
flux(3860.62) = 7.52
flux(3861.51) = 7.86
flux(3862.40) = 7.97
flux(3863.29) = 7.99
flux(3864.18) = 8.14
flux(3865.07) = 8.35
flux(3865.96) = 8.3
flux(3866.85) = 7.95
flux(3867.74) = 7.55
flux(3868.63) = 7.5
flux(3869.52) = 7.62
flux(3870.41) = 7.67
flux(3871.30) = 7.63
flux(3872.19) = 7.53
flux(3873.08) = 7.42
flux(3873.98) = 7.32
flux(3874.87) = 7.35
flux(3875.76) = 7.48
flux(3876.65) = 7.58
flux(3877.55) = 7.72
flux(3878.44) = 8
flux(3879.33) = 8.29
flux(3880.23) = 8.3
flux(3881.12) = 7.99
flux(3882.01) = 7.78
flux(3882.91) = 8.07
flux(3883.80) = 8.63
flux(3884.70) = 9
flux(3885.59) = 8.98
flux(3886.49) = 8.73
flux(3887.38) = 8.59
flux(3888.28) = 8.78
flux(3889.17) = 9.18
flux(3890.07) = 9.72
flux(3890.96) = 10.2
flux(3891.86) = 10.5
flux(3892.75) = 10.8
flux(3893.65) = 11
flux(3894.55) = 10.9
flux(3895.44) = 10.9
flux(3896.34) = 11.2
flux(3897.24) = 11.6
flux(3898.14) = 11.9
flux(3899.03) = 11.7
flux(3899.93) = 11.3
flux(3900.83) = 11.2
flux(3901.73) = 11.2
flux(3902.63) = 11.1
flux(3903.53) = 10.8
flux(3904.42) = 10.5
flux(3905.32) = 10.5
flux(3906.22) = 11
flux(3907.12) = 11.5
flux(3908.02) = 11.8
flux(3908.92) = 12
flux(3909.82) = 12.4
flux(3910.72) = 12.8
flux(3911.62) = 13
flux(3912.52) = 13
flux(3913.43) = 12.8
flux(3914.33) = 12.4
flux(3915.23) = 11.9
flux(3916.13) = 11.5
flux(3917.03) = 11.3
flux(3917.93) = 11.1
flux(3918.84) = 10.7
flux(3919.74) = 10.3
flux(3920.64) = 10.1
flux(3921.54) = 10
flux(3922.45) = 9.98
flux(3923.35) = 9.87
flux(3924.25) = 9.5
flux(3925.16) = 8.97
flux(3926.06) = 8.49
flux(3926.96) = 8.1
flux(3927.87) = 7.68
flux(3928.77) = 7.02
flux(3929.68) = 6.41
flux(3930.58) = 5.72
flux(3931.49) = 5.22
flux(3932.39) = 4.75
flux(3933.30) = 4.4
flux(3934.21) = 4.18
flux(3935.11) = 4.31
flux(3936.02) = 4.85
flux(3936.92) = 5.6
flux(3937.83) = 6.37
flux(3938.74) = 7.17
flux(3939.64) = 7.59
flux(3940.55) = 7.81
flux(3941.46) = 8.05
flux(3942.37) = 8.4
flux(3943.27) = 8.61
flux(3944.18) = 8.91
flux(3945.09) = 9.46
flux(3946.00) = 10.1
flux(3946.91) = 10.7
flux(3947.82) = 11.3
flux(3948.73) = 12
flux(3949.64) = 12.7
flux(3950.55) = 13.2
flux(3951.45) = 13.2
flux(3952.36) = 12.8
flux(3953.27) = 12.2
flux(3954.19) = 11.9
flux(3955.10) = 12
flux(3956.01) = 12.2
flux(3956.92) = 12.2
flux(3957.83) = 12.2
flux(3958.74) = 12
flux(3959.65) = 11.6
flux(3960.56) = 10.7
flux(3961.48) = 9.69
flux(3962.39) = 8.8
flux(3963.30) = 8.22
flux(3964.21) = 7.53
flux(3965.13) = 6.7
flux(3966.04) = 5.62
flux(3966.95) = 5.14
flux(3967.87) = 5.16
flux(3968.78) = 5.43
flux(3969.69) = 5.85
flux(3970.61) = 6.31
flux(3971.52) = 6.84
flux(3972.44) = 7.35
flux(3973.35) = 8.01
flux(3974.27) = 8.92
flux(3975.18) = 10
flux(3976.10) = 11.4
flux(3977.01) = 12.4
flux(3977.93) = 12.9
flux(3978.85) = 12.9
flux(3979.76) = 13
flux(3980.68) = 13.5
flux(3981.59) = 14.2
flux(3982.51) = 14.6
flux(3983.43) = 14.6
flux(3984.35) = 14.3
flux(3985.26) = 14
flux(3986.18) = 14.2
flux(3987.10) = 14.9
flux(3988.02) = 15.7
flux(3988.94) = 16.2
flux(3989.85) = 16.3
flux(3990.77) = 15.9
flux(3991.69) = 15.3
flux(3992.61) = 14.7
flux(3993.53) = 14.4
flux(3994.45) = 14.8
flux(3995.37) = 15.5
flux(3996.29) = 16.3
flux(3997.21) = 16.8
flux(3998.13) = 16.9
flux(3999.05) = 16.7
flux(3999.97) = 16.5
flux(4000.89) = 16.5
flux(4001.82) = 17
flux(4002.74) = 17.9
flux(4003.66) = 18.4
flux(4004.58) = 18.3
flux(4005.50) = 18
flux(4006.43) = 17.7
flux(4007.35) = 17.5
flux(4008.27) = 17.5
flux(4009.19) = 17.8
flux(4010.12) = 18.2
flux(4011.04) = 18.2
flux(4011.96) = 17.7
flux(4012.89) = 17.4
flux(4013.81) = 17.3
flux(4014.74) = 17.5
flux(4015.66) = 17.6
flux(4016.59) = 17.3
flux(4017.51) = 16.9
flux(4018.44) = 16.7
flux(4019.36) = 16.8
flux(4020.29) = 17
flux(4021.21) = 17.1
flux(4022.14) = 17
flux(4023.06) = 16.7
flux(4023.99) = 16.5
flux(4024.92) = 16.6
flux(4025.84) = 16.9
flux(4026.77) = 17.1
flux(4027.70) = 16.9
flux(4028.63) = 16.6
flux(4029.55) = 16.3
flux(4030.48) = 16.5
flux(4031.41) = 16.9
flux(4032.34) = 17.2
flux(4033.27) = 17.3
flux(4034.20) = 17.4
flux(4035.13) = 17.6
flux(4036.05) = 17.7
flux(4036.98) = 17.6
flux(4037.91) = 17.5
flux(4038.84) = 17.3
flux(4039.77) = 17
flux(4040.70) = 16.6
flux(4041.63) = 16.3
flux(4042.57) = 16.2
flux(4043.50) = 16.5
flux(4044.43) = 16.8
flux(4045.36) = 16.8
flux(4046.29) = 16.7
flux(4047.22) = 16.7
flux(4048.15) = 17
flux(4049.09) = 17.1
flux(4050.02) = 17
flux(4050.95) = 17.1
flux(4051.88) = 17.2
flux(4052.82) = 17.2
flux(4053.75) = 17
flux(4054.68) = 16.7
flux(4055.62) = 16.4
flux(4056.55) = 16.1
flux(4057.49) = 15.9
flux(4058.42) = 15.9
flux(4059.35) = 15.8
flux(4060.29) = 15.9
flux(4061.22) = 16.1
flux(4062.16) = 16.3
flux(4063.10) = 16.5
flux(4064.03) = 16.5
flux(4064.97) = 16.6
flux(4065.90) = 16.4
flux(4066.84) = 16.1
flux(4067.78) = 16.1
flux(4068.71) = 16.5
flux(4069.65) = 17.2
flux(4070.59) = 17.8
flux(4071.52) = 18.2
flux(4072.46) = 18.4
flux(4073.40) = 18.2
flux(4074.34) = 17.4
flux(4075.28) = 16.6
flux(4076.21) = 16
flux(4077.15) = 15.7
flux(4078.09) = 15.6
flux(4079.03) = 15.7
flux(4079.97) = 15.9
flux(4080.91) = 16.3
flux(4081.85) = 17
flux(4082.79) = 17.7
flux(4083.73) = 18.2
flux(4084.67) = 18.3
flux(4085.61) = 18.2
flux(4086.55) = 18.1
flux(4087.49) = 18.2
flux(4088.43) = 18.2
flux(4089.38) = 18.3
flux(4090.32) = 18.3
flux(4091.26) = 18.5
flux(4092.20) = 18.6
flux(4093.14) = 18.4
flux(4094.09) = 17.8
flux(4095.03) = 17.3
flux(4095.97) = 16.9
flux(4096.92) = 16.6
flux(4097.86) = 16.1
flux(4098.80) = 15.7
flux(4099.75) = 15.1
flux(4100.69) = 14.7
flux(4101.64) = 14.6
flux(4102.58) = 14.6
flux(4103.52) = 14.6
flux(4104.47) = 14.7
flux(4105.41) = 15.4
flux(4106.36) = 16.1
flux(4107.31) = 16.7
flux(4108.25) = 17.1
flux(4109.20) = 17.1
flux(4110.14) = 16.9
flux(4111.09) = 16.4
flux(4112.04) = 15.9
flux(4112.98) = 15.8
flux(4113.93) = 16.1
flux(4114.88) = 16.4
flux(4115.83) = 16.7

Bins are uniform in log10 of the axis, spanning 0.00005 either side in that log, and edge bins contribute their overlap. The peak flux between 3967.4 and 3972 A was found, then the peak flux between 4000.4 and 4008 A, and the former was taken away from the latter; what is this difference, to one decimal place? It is 11.6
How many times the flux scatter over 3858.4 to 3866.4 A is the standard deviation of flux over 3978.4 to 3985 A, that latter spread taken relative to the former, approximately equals 1.9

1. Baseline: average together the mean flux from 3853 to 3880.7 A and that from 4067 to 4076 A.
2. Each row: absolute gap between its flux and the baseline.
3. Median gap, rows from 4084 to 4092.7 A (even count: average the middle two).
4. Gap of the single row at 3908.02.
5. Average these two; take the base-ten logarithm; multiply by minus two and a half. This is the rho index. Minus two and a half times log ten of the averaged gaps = -1.28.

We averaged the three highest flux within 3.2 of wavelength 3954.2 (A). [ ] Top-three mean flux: 13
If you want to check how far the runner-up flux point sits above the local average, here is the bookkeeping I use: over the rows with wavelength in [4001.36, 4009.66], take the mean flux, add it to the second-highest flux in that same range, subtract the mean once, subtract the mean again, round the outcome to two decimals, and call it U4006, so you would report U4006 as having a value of 0.51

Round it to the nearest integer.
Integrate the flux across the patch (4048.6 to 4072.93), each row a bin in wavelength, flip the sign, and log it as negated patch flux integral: -406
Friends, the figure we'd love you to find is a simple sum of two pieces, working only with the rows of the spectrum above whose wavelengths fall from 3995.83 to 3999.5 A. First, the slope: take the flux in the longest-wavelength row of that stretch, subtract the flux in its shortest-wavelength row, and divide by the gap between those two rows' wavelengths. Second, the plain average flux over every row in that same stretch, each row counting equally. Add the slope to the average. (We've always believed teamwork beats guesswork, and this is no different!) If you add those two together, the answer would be 16.8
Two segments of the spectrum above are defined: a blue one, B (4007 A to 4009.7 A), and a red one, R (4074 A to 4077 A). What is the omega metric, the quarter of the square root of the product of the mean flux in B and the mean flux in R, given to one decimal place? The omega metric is 4.3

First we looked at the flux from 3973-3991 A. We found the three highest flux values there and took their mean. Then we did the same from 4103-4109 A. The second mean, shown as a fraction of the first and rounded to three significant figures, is 1.03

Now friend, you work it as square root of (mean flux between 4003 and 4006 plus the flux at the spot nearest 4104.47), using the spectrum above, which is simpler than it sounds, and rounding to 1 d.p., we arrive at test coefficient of 5.7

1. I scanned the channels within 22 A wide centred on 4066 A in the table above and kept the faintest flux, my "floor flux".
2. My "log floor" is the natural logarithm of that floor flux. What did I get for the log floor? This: 2.8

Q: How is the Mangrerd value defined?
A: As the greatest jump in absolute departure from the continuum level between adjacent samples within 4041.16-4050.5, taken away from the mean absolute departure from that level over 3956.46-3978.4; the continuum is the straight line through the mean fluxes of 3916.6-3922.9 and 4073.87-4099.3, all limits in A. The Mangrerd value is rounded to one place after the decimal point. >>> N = 3.4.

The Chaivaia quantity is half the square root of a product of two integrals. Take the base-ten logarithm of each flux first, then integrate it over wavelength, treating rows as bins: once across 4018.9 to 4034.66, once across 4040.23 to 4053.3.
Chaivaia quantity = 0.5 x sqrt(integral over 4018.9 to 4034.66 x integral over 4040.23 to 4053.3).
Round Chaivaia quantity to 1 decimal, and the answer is 8.8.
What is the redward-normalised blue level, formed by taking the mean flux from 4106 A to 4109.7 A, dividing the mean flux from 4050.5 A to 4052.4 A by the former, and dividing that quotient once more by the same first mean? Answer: 0.061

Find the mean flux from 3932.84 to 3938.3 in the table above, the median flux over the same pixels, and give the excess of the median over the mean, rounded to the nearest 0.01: -0.33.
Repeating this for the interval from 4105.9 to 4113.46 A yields 0.05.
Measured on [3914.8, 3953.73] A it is 0.07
